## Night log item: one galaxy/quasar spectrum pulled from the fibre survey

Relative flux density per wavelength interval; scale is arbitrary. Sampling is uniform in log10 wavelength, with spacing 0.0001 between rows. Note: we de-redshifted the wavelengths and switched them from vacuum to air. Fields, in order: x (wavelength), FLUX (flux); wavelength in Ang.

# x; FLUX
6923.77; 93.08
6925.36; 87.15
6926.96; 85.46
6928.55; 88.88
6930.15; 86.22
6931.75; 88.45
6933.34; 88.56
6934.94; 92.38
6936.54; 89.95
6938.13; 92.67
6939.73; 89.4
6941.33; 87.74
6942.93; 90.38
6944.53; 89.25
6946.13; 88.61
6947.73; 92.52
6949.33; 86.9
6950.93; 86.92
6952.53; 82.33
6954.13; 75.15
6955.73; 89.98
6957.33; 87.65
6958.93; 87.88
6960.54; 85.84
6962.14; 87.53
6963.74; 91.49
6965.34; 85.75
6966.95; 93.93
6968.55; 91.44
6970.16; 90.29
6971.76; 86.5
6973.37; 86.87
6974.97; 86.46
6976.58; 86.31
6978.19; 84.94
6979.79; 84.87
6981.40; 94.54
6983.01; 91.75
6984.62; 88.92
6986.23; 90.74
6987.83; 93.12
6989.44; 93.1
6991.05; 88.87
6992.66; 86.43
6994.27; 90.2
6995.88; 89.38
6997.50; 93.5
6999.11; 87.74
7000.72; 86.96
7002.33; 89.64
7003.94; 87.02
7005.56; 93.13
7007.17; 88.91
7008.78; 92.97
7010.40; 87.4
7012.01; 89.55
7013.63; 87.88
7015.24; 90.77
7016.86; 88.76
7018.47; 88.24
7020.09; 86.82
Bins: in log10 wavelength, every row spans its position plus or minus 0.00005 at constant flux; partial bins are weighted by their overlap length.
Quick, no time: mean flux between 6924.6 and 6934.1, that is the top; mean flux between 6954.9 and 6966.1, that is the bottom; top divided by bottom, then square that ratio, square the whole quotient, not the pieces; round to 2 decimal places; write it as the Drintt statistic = 0.99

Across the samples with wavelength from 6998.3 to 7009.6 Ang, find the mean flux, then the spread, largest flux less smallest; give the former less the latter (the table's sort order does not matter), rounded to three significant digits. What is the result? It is 83.3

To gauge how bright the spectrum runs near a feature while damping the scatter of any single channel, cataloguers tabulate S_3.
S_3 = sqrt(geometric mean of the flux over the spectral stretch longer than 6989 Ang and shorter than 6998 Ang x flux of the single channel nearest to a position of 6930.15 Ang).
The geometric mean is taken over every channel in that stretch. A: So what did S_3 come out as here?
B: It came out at 88.2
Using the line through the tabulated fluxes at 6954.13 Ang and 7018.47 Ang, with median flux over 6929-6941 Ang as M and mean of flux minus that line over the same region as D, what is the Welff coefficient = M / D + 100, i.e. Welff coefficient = 104.9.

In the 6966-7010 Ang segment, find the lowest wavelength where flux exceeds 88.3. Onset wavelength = 6966.95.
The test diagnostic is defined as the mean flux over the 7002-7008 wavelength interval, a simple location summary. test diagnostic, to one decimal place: 89.7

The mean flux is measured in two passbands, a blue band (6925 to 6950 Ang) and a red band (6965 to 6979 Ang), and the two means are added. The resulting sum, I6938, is 177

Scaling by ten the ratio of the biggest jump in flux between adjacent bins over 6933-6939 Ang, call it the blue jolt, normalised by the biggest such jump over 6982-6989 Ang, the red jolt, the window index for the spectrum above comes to 13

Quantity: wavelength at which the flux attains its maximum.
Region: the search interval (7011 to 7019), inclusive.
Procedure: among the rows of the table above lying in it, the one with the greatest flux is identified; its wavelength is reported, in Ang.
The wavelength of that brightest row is 7015.24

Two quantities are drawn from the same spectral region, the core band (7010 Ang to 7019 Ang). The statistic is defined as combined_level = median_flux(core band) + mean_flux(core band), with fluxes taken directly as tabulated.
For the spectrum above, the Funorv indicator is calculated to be 177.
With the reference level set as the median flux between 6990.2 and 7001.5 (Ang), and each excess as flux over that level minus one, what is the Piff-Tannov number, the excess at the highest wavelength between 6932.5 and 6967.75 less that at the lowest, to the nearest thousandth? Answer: 0.060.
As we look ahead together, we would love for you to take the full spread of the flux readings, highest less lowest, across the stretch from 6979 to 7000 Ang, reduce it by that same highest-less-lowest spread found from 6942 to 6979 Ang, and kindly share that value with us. -9.1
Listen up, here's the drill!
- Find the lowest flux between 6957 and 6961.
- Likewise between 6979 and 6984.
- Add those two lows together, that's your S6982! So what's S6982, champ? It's 170.7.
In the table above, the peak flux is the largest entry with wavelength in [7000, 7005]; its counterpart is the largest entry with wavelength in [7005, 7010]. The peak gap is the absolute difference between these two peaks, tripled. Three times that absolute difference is 10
